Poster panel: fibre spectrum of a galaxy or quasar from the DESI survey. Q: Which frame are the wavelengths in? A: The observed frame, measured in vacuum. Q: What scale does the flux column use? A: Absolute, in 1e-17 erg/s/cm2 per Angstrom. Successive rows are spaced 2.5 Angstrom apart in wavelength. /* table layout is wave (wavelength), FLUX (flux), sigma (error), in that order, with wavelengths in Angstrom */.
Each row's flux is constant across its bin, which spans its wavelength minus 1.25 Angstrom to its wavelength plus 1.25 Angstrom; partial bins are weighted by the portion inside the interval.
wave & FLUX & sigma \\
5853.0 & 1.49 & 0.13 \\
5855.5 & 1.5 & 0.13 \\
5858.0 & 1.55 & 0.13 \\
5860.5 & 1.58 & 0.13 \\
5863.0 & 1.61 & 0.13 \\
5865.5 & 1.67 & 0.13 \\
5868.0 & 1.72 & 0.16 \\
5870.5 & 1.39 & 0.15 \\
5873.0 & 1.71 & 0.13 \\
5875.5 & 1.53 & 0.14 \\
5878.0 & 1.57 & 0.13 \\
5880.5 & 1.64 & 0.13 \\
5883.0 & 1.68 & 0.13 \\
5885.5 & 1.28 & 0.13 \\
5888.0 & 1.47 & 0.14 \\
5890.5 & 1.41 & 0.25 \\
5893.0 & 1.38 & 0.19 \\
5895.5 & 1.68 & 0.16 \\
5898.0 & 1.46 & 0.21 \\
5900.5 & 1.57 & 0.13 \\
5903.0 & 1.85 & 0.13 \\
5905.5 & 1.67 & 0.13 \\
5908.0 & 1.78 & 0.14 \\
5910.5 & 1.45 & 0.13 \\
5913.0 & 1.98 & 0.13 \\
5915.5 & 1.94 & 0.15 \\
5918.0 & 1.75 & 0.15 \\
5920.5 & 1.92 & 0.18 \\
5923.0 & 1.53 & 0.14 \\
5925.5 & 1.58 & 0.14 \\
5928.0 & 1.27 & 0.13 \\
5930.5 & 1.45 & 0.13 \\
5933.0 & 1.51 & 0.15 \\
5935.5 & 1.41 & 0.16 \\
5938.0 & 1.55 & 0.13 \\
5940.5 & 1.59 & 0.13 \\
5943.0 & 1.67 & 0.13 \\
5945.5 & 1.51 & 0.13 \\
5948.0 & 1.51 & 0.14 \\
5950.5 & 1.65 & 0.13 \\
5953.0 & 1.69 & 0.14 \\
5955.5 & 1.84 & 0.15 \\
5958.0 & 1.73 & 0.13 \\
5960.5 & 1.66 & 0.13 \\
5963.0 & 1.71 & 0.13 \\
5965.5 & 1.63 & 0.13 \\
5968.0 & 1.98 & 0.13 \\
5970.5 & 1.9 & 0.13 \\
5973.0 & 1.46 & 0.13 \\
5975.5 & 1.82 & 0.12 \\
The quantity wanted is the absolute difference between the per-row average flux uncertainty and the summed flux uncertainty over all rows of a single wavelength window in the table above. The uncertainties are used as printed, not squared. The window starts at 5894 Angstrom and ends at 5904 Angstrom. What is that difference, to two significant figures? 0.47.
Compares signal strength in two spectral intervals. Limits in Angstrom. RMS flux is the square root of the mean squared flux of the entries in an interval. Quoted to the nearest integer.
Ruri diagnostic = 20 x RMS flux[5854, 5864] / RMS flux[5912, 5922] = 16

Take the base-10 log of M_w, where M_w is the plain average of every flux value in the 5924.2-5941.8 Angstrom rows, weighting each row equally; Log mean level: 0.17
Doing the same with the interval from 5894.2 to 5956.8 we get 0.21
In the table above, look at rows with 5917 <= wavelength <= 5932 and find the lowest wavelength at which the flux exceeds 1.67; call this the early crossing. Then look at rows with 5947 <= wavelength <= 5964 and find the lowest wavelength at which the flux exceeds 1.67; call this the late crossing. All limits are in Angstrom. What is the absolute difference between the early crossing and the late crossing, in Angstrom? 35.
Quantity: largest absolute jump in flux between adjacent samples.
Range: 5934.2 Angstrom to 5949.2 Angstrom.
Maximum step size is 0.16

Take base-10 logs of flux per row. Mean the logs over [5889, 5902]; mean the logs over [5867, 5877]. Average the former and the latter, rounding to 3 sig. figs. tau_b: 0.187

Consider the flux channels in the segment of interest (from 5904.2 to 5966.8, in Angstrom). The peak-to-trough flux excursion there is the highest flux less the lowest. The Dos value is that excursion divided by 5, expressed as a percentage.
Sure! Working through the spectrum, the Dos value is 14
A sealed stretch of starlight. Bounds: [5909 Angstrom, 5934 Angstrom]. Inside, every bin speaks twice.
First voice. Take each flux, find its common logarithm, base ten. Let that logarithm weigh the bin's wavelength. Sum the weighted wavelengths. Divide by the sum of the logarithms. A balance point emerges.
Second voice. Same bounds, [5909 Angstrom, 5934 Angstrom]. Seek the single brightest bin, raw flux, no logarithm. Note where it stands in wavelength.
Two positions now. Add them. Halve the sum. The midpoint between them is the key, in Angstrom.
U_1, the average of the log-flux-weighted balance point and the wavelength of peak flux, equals 5916.8 Angstrom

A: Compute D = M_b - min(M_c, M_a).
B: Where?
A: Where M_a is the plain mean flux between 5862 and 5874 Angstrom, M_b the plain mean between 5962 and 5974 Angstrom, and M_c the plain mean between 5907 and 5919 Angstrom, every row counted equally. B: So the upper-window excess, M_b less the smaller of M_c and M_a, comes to 0.12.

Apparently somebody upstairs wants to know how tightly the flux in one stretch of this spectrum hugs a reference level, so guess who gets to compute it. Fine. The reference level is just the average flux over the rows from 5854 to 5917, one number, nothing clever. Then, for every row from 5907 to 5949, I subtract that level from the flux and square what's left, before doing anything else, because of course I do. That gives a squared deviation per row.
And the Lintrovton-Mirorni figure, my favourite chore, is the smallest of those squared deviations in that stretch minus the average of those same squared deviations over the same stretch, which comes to -0.038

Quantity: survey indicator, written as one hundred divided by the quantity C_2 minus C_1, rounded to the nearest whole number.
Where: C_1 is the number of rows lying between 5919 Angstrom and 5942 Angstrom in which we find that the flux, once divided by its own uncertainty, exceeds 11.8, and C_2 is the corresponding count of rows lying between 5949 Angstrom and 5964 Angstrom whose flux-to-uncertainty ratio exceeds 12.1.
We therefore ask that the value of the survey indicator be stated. 33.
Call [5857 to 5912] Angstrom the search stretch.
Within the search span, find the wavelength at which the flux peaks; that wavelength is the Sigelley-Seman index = 5903.0 Angstrom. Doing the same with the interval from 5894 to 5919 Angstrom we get 5913.0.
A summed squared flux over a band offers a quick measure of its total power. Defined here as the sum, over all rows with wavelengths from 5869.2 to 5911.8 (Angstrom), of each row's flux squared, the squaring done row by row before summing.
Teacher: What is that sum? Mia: 42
